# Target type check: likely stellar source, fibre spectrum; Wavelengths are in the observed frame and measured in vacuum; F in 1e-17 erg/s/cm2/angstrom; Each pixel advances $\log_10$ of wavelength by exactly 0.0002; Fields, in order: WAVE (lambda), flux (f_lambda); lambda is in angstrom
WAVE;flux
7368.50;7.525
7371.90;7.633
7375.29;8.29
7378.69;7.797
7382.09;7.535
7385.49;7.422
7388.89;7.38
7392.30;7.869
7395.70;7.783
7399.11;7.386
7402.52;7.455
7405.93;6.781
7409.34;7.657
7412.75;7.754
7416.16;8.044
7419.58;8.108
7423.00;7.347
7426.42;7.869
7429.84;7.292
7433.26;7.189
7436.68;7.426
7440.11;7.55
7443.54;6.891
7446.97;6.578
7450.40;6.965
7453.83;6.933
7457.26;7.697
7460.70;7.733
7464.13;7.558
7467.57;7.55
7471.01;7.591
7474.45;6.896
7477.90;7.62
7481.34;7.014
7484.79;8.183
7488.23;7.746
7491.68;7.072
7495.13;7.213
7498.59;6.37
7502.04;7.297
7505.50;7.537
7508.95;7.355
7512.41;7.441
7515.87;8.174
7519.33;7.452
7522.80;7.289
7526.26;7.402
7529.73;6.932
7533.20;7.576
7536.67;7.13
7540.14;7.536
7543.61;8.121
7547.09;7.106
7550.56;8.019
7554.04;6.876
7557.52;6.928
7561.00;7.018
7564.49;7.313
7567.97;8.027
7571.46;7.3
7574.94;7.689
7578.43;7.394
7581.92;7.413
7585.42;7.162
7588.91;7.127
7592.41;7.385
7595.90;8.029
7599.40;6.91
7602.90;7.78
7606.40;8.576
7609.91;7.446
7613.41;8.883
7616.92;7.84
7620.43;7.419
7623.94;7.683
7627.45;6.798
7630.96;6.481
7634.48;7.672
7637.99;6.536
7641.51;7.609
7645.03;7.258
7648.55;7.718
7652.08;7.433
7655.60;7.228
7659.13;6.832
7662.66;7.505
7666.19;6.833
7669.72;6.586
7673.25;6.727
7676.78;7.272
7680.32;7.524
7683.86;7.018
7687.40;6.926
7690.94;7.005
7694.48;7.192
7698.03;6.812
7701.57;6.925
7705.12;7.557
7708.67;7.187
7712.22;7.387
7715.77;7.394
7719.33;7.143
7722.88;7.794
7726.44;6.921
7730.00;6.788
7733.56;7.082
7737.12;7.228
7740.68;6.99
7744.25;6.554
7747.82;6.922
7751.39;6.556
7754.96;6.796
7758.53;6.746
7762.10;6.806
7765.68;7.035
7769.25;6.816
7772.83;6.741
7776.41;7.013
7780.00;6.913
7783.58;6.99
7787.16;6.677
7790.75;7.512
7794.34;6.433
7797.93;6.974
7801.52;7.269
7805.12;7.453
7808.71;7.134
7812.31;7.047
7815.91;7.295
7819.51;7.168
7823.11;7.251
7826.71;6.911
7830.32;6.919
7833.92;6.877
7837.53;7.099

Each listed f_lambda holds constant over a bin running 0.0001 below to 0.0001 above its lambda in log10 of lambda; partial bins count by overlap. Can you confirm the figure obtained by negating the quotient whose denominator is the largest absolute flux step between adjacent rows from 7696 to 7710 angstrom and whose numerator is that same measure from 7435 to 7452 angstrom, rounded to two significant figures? -1.0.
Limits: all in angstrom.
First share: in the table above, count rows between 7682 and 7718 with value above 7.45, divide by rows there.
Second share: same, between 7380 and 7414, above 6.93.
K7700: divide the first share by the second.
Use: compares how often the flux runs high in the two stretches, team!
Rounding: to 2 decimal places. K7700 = 0.11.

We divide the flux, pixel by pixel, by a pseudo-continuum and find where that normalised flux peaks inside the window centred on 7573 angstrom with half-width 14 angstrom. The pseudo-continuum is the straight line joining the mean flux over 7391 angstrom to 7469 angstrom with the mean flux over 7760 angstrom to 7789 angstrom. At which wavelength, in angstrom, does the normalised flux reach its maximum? 7567.97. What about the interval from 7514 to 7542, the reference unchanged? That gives 7515.87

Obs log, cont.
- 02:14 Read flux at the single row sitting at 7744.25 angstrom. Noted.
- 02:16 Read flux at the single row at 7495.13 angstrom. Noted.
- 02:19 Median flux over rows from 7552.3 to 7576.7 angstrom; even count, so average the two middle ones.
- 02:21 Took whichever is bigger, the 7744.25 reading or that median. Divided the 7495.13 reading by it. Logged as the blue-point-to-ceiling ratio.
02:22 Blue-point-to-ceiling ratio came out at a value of 0.99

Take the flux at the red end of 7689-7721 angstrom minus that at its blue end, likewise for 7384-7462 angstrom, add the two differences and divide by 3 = 0.15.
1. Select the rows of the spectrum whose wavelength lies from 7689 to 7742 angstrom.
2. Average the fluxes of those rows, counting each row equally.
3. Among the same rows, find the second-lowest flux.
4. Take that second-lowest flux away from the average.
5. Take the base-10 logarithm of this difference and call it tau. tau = -0.46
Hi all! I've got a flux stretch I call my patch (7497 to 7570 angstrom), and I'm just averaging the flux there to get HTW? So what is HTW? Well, 7.38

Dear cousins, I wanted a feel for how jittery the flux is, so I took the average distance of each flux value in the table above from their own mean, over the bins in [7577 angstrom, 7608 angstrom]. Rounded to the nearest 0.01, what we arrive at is 0.40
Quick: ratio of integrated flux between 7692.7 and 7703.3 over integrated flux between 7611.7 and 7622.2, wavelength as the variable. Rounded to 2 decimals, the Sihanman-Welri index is 0.88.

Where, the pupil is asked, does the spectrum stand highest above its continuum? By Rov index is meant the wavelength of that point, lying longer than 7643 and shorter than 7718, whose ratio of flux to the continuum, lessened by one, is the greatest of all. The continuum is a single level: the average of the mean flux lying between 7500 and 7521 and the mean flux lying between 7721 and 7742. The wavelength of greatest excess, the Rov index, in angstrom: 7648.55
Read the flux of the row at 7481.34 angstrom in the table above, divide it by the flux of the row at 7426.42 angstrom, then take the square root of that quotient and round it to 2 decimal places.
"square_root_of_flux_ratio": 0.94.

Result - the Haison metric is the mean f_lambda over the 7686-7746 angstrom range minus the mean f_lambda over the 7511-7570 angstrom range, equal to -0.32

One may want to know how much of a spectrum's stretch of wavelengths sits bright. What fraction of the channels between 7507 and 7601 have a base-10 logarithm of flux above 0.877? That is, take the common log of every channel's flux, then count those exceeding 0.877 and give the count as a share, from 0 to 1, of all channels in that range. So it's 0.30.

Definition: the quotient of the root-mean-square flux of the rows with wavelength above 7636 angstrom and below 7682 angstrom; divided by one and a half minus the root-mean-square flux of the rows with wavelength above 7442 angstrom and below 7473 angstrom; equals -1.24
